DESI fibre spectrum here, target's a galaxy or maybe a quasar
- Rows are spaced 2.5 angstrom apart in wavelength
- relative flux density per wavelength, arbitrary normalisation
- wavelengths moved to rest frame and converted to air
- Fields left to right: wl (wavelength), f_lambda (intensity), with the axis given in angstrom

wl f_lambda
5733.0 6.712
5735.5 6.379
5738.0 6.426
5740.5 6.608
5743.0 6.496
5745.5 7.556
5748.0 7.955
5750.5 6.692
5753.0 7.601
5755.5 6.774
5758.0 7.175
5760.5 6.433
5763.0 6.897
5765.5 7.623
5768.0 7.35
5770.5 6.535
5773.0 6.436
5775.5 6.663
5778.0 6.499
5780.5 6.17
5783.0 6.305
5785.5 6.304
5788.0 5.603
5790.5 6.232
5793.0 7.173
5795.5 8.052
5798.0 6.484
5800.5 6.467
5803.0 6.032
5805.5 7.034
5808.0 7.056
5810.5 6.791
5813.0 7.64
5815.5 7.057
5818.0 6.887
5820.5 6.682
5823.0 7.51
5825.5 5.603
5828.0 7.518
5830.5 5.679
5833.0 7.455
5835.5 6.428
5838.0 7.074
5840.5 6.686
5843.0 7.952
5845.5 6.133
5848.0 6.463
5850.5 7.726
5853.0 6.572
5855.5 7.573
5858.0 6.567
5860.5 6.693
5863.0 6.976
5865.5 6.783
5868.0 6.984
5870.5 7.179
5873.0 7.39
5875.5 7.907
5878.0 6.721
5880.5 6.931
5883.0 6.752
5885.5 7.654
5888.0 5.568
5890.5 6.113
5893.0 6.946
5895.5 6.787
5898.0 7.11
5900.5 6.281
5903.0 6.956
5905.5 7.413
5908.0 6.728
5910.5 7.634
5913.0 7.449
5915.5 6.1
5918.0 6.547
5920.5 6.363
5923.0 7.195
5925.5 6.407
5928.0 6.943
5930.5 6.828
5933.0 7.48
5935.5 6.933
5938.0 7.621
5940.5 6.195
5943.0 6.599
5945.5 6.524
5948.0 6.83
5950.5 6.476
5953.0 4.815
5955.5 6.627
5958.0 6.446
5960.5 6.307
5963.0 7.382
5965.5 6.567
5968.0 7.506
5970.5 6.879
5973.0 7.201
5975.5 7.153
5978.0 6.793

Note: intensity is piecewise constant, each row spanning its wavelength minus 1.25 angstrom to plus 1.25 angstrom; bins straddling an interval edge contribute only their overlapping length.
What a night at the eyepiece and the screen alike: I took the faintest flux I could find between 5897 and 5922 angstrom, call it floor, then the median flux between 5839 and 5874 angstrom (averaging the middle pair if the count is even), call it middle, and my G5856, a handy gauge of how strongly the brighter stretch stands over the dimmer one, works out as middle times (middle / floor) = 7.8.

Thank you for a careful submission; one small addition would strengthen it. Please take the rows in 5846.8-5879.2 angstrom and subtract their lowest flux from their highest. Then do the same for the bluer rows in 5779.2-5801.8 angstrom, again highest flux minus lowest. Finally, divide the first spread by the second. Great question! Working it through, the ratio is 0.59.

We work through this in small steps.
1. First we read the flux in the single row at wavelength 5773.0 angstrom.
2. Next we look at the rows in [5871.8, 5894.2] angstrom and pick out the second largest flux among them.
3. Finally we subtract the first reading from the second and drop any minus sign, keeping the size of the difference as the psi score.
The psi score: 1.22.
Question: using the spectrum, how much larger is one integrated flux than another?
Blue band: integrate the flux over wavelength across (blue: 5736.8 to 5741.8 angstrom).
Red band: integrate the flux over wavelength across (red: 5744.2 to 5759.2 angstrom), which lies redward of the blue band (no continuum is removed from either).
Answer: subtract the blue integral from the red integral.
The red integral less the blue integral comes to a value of 77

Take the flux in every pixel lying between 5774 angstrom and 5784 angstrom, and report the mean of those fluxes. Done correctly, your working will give 6.41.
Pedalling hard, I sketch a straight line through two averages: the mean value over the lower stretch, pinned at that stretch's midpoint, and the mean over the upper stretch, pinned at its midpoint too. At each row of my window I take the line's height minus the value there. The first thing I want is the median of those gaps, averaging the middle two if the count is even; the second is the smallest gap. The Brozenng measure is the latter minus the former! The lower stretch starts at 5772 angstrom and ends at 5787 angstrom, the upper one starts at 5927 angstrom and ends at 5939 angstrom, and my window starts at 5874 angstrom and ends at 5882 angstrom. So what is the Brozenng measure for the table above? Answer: -1.0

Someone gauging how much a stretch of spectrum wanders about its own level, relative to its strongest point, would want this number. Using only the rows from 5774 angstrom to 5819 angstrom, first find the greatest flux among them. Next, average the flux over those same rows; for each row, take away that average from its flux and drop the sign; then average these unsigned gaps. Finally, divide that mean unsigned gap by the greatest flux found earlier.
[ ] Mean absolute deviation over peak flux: 0.057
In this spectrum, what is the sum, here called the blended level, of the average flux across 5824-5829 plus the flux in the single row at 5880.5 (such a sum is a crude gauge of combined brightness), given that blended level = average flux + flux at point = 13.5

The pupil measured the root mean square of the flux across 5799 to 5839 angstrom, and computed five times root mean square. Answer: 34.2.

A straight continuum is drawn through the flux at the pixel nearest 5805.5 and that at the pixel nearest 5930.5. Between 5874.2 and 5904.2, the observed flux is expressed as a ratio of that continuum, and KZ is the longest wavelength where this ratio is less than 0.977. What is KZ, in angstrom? 5900.5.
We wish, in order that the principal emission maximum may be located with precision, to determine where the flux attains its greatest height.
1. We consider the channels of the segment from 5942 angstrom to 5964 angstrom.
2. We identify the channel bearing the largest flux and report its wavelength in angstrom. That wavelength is 5963.0 angstrom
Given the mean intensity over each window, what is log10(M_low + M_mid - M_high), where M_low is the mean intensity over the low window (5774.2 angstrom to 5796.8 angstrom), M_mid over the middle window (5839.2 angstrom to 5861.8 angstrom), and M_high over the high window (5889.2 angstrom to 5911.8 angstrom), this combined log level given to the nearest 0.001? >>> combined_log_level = 0.820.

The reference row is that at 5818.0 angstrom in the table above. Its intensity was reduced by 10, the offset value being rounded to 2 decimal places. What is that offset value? -3.11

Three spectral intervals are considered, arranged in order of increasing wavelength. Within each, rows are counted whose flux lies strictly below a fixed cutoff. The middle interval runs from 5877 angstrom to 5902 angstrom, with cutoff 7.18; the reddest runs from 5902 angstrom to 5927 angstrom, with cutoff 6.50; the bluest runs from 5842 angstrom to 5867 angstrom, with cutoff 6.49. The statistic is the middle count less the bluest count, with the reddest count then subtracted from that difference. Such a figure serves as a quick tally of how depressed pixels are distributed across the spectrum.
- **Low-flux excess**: 4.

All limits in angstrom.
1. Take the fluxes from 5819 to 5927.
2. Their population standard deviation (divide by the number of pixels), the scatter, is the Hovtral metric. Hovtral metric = 0.594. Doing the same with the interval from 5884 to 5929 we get 0.563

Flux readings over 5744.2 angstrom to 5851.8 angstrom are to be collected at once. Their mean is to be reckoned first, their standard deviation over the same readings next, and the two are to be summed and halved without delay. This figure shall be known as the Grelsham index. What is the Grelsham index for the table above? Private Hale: 3.74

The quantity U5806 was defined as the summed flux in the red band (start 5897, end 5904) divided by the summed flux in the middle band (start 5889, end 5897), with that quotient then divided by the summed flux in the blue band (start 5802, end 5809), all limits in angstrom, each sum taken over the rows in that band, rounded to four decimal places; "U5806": 0.0510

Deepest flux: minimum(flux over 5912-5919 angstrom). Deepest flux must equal 6.1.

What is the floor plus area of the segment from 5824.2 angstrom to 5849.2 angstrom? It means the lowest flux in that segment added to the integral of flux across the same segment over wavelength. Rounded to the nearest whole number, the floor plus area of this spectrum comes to 173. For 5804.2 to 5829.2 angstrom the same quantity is 180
